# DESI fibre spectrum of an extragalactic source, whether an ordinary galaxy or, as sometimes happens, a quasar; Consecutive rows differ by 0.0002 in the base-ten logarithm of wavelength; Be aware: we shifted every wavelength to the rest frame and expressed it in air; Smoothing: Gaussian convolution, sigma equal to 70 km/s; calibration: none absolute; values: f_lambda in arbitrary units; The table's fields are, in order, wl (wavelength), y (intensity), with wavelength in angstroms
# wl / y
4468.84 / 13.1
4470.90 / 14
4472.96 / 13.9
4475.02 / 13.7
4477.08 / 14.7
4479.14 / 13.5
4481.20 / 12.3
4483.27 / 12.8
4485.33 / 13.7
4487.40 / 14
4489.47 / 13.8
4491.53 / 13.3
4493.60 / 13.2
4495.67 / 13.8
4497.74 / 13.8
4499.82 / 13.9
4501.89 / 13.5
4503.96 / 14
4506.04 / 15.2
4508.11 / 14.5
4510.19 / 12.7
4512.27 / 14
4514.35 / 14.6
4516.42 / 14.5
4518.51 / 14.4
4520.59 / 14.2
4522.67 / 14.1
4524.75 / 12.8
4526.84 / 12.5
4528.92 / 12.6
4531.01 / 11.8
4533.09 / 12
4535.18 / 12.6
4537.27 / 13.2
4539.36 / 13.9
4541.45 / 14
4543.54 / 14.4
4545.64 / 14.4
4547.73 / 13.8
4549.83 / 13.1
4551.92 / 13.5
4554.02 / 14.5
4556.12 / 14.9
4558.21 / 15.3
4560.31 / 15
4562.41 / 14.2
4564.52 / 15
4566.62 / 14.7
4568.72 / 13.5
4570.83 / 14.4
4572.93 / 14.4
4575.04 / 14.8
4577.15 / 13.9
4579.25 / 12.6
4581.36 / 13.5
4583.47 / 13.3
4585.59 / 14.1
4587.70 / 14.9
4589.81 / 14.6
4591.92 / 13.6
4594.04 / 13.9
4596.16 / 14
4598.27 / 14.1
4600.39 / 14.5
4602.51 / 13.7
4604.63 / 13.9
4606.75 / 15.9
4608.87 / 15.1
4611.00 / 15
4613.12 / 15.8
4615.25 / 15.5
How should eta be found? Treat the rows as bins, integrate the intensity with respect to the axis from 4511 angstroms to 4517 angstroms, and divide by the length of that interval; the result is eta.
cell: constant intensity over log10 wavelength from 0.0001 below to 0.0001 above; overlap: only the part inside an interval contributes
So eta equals 14.3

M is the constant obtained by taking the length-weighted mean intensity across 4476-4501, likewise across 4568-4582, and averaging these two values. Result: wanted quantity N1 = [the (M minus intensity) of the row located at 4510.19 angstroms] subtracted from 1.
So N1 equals 0.0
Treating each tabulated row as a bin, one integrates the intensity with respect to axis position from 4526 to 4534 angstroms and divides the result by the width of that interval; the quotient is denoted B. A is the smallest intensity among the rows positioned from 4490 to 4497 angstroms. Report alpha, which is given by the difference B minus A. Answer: -1.0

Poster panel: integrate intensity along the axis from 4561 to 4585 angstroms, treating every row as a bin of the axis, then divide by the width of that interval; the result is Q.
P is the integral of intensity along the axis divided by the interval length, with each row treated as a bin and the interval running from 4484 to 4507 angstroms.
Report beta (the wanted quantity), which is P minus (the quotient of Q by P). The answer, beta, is 12.8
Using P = 13.8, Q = 14.0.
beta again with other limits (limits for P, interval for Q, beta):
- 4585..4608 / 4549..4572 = 13.3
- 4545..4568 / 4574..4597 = 13.4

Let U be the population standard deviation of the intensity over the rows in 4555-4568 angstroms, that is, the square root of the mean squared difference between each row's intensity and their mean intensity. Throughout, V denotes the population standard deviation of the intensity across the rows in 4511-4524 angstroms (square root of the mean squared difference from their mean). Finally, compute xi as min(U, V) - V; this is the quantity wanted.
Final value 0.00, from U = 0.3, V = 0.216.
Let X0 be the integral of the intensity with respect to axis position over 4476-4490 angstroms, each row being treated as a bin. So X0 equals 189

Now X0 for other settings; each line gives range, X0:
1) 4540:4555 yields 209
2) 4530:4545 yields 197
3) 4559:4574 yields 217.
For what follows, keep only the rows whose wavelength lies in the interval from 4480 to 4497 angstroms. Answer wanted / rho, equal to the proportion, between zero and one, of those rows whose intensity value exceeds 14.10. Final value 0.00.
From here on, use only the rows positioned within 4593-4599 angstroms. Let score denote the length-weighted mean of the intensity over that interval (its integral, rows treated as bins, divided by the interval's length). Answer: 14.0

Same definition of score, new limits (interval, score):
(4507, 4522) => 14.1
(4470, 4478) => 14.1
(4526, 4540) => 12.6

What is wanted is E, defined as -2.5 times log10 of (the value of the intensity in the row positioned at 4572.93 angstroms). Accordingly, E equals -2.896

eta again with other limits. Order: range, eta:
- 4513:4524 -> 14.3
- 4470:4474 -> 13.9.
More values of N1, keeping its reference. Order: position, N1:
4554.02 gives 1.8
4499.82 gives 1.2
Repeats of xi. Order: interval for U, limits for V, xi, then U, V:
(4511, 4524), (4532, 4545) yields -0.62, 0.2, 0.840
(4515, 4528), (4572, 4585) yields 0.00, 0.8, 0.723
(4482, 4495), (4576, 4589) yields -0.31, 0.4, 0.713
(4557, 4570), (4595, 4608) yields -0.13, 0.6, 0.734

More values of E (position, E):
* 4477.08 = -2.918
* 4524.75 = -2.768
